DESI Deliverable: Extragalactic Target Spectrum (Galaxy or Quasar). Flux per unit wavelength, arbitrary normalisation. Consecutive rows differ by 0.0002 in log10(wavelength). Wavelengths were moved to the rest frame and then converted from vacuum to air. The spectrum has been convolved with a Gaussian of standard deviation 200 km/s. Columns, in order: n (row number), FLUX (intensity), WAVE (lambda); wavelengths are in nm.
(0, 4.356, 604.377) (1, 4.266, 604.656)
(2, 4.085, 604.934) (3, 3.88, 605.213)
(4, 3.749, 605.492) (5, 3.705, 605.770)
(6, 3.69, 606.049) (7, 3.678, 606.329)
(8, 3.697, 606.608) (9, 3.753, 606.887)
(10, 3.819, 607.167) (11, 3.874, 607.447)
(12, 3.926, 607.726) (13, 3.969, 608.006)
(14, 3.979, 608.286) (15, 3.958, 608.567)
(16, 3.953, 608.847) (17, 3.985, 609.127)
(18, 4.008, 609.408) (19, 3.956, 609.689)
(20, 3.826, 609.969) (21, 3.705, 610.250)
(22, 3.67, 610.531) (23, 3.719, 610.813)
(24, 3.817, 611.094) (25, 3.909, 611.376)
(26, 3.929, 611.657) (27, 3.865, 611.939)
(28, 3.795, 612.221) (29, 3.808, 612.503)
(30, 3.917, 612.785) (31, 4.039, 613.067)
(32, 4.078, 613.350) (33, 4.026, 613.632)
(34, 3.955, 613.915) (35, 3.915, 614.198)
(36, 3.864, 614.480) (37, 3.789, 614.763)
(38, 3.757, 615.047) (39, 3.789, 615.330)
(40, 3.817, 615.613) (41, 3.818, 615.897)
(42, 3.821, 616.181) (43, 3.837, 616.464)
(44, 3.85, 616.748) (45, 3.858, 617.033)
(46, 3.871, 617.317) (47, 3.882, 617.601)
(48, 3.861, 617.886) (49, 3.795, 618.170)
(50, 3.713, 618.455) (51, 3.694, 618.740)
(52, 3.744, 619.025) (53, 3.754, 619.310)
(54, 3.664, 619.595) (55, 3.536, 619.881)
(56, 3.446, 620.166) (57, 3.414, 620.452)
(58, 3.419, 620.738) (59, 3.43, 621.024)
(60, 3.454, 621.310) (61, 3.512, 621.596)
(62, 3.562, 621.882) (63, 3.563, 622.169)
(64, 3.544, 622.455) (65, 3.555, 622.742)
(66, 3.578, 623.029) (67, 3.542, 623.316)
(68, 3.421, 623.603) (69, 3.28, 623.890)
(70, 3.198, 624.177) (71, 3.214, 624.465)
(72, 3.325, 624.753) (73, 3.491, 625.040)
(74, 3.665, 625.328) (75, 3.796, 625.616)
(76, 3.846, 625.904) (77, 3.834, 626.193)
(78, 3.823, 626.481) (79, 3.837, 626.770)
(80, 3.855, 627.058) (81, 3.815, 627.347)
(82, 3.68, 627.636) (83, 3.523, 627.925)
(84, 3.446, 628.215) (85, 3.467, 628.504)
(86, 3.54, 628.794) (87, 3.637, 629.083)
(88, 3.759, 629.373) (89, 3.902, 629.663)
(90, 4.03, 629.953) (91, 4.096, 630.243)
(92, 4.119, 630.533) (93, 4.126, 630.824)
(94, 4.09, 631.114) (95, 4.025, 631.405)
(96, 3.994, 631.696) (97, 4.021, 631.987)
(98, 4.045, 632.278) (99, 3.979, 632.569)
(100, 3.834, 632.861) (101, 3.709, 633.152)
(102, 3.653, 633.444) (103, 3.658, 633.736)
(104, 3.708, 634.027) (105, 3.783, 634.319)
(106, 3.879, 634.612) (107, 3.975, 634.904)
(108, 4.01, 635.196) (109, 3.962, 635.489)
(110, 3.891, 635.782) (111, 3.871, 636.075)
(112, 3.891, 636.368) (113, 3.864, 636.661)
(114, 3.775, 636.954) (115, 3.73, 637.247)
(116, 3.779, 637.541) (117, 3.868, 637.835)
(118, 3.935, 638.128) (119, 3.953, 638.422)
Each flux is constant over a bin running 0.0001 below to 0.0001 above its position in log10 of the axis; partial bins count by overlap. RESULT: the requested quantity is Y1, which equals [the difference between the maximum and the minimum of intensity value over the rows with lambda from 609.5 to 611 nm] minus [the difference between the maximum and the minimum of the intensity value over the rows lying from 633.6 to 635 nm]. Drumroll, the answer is -0.03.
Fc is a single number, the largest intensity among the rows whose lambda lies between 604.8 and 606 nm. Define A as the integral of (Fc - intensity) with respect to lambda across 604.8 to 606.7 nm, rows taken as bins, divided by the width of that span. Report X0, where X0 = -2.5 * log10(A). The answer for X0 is 1.3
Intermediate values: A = 0.30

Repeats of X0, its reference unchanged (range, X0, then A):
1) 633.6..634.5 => 1.1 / 0.36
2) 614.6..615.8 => 1.3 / 0.29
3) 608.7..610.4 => 1.9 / 0.18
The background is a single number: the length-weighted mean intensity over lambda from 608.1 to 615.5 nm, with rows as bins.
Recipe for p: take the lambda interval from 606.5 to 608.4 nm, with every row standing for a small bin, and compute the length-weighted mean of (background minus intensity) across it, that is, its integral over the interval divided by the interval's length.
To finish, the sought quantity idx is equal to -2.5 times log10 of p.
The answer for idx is 4.0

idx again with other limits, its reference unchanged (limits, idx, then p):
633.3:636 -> 3.3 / 0.049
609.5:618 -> 3.9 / 0.026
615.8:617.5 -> 3.5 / 0.041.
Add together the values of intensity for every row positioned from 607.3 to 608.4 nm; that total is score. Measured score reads 15.7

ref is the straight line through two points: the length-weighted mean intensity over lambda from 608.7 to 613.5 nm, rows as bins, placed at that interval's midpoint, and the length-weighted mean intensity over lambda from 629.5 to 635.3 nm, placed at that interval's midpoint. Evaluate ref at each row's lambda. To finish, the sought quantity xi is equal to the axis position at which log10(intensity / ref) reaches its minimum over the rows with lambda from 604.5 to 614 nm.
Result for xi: 610.531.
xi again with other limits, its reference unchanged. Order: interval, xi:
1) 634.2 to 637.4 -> 637.247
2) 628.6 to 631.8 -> 628.794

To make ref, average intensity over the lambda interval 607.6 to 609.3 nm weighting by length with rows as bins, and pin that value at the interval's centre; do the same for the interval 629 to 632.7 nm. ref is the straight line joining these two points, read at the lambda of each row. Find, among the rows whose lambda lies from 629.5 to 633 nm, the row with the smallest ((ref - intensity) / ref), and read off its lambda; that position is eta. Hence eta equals 630.824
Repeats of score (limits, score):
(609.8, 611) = 14.9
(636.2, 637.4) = 15.3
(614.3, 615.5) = 15.2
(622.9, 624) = 13.8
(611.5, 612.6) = 15.4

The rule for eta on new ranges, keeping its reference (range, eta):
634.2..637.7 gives 635.196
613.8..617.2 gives 613.915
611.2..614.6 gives 613.350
